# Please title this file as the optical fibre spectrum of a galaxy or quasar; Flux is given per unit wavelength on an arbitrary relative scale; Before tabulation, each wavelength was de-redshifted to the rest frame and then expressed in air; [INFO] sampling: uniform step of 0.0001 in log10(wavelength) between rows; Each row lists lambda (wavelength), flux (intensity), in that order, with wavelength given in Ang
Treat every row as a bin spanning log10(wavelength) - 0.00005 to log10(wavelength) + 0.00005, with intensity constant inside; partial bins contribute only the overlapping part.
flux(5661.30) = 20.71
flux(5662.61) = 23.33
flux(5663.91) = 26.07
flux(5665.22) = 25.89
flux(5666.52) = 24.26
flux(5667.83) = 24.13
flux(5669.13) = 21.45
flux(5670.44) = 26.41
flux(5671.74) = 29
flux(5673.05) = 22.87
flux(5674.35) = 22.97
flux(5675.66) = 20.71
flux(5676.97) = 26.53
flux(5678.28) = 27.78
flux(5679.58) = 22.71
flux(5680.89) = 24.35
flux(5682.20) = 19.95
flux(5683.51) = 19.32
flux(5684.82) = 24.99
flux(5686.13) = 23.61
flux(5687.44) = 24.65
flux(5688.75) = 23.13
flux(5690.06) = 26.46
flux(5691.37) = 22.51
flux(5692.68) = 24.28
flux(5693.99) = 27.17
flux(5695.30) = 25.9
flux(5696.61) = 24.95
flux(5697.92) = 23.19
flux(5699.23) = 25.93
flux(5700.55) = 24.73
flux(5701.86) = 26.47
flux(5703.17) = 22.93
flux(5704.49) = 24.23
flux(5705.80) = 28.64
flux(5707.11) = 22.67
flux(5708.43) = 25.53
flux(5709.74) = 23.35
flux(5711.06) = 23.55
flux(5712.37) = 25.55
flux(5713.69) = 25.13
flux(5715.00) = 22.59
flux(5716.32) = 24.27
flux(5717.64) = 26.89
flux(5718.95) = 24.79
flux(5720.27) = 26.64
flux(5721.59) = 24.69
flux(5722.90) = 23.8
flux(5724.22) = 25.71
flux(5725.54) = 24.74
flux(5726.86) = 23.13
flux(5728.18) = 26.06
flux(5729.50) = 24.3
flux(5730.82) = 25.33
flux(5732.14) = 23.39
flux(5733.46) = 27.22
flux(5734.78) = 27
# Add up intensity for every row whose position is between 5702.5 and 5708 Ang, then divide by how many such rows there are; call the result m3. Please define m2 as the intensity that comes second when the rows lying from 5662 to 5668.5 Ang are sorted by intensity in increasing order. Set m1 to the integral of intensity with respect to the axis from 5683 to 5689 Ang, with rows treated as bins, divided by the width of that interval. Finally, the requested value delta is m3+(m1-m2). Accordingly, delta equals 23.7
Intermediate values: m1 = 23.2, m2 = 24.13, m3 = 24.6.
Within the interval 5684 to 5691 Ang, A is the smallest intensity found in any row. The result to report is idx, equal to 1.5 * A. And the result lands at 34.7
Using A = 23.13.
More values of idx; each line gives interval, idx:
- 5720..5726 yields 35.7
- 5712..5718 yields 33.9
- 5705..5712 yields 34.0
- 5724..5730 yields 34.7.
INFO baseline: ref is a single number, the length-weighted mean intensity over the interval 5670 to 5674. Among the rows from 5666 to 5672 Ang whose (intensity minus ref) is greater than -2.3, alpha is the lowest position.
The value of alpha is 5666.52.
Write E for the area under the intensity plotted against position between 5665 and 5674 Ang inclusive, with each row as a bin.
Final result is 223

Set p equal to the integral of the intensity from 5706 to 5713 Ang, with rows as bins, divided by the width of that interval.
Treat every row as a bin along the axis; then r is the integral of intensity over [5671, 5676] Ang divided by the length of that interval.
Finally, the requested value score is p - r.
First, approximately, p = 24.4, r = 24.2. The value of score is 0.27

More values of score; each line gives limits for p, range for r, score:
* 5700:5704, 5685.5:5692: 0.61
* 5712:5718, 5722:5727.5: 0.35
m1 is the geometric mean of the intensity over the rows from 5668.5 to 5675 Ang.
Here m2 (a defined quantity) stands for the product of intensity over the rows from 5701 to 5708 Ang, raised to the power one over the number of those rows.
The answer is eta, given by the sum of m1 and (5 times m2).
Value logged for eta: 148.8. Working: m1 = 24.4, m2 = 24.9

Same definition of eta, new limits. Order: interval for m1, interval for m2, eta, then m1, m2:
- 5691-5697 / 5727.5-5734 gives 151.0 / 24.9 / 25.2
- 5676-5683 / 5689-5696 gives 150.1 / 24.1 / 25.2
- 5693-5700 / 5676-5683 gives 145.9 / 25.4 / 24.1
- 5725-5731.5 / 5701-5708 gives 149.1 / 24.7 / 24.9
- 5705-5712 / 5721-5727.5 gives 146.6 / 24.7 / 24.4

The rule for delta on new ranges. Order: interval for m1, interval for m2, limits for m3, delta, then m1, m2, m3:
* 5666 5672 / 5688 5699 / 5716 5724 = 26.9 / 24.8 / 23.13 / 25.2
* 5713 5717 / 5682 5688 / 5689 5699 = 29.0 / 24.0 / 19.95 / 24.9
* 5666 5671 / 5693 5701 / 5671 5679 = 24.2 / 24.0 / 24.73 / 25.0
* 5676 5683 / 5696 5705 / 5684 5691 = 25.4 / 24.0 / 23.19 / 24.6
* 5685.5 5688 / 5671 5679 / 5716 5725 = 26.5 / 24.1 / 22.87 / 25.3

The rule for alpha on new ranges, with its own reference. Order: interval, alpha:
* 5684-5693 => 5684.82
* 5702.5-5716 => 5704.49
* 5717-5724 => 5717.64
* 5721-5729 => 5721.59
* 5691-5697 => 5692.68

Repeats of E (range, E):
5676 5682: 148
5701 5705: 98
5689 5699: 249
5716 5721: 129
